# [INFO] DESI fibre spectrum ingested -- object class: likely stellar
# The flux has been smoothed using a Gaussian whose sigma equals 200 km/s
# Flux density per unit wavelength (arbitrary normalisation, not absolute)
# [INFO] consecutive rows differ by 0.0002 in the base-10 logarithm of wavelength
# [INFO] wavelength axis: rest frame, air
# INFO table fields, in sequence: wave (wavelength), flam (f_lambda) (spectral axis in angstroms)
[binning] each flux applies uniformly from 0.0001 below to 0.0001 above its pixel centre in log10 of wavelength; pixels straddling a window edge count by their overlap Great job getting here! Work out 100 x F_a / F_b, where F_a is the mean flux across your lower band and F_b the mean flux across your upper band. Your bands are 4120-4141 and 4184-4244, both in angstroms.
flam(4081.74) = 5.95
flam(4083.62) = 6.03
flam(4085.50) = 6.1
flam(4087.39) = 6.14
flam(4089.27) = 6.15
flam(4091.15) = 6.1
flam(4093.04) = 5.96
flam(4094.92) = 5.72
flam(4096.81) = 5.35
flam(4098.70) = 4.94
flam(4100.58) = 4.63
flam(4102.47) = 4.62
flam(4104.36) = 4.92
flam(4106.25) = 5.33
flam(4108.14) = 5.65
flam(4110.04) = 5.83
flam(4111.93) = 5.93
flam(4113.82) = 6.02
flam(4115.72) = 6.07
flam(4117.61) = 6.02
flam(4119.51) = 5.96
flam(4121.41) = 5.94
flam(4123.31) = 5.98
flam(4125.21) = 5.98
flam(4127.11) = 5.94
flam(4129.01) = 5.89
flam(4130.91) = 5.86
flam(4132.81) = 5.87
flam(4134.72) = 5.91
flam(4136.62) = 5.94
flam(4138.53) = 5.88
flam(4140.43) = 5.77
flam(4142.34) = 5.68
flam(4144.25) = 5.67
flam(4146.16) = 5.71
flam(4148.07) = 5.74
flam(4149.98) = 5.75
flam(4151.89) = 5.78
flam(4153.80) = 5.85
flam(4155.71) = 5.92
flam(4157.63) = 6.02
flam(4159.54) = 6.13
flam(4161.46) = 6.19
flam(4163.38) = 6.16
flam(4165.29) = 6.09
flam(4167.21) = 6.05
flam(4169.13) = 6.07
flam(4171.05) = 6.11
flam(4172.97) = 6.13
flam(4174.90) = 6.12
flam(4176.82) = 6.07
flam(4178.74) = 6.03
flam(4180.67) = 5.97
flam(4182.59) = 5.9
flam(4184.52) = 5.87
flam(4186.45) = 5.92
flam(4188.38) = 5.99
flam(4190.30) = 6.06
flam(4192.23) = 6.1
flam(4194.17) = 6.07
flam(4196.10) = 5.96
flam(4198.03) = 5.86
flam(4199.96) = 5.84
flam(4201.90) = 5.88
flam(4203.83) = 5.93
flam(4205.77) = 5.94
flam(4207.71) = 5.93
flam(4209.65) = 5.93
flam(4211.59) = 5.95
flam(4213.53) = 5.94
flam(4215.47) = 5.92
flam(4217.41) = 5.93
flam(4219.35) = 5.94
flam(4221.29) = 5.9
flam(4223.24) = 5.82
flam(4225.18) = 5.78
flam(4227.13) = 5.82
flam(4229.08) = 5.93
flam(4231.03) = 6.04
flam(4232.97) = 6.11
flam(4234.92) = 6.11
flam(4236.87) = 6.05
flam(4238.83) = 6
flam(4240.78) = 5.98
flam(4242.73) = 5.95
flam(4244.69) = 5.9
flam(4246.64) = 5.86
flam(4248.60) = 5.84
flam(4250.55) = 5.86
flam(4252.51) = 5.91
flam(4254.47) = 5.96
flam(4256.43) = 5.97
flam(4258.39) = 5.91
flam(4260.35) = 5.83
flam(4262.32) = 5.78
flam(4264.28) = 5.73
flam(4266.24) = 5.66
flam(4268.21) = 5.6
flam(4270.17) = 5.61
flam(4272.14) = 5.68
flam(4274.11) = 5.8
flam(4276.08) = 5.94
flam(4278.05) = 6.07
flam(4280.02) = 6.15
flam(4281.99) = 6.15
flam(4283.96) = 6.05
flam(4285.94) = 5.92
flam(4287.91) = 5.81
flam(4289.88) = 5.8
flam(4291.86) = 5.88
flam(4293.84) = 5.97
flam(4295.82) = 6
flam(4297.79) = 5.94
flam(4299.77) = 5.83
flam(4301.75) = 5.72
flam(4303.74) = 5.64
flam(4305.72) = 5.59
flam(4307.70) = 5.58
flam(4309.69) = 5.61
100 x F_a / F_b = 99.3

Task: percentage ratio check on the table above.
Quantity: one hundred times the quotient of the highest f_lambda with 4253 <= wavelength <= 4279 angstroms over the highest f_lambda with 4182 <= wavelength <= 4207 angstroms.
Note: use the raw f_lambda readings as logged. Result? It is 99.5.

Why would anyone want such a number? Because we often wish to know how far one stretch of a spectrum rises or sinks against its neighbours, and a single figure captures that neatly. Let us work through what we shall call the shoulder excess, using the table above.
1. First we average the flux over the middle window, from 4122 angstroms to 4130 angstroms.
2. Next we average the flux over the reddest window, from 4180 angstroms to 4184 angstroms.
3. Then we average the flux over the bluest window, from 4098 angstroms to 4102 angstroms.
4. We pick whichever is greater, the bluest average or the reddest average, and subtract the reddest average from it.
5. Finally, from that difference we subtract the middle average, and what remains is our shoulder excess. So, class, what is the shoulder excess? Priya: -5.95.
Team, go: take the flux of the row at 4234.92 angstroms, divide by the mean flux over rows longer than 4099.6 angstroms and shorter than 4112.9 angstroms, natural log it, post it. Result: 0.15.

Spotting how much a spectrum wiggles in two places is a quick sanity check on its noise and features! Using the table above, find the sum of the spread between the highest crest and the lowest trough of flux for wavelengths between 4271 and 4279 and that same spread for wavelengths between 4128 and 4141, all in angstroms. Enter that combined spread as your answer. 0.56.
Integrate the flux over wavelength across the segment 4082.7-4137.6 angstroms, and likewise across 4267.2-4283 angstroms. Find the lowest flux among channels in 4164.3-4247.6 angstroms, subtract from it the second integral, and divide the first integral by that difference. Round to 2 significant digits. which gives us -3.6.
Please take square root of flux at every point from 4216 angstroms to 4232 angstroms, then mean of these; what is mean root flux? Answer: 2.43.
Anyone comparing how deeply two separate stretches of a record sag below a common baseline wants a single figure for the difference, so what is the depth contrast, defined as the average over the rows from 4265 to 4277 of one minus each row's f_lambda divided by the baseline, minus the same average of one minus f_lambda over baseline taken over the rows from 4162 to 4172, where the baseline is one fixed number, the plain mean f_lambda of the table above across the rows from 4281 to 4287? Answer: 0.06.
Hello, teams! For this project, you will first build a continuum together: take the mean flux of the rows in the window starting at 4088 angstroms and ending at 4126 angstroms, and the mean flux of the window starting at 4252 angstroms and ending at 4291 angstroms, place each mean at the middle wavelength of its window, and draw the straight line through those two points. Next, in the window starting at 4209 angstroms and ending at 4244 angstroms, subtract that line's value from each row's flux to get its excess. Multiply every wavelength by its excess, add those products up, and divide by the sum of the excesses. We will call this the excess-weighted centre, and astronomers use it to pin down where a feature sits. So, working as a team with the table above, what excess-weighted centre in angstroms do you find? 4227.9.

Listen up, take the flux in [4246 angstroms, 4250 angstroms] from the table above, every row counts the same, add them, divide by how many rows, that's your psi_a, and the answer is 5.85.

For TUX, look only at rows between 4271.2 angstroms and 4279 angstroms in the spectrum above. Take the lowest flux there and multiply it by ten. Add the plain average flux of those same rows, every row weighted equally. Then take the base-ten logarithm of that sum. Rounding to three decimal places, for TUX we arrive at 1.797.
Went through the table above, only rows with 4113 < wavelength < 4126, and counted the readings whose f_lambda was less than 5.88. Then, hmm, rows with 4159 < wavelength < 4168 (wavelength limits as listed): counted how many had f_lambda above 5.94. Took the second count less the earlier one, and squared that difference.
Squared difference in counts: 25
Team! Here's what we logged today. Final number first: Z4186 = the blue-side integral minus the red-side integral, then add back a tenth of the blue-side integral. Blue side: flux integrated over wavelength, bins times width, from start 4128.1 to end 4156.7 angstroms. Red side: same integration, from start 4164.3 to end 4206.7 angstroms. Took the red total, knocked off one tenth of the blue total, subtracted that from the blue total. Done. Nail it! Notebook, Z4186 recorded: -71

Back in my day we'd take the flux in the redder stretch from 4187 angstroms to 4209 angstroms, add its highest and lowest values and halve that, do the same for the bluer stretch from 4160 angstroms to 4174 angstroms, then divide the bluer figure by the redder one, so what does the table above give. 1.03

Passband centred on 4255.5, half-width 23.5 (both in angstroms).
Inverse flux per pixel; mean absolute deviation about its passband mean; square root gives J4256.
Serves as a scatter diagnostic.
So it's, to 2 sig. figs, 0.059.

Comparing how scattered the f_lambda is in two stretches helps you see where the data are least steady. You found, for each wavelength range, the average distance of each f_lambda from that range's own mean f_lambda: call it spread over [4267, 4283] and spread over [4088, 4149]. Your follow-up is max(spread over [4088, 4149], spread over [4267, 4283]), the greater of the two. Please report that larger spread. 0.29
